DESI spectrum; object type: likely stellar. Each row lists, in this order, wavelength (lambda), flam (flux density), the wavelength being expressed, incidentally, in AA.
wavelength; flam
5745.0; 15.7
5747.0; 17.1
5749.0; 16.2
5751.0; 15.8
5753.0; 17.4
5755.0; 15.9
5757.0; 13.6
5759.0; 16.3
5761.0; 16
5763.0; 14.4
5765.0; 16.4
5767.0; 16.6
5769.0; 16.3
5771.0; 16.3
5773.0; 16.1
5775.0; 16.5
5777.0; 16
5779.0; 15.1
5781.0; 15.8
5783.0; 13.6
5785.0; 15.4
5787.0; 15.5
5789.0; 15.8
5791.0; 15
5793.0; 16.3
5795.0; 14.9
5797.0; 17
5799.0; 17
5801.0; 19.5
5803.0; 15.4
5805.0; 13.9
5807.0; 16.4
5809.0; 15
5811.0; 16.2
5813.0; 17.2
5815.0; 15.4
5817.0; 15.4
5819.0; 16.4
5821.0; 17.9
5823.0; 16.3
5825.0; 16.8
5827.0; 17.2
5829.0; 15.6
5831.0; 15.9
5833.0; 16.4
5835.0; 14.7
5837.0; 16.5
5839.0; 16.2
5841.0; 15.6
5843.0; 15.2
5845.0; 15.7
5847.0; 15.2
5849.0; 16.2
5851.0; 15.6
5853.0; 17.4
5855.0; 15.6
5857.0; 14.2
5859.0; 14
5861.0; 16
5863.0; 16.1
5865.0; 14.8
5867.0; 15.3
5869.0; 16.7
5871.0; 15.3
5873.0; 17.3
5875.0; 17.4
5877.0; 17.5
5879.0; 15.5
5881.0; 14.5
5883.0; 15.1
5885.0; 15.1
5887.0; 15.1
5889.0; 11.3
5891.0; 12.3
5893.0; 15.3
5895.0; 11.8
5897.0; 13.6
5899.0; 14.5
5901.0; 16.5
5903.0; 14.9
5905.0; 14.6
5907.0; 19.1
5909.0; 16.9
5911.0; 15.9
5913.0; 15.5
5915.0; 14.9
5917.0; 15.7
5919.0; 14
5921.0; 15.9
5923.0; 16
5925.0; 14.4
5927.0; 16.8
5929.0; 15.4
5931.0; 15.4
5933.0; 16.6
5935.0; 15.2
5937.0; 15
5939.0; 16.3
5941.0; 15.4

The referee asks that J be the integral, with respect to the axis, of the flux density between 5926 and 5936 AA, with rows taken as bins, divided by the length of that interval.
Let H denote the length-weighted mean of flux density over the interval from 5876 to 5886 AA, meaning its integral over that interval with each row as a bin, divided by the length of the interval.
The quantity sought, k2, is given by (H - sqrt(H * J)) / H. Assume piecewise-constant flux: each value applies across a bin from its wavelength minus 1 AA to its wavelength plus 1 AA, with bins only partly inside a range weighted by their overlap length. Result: -0.01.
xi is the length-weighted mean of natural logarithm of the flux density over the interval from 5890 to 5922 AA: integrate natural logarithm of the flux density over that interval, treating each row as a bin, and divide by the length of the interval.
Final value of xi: 2.71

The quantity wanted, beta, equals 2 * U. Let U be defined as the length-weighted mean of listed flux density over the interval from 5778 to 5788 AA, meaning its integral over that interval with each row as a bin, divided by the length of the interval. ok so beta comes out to 30.2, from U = 15.1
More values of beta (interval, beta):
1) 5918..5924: 30.6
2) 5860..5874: 31.9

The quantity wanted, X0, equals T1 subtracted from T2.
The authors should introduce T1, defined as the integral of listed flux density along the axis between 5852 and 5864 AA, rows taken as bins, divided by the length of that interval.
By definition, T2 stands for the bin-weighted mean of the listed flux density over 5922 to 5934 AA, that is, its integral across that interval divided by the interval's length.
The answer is 0.22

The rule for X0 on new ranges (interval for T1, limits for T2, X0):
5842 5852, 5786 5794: 0.07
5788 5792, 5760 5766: 0.20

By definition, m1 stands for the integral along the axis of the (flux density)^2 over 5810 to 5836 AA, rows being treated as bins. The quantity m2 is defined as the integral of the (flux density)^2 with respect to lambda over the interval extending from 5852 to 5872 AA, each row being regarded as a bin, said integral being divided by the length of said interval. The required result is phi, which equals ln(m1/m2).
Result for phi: 3.3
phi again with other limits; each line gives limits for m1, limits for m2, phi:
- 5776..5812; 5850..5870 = 3.6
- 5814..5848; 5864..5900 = 3.7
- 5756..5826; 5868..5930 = 4.3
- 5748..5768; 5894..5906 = 3.2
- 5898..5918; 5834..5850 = 3.0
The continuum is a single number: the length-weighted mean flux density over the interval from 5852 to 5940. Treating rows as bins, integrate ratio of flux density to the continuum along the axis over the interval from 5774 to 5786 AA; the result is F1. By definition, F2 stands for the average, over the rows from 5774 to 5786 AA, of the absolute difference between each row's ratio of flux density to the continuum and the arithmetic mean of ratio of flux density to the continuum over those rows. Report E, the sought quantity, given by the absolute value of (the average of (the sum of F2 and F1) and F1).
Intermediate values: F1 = 12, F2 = 0.046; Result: 12.0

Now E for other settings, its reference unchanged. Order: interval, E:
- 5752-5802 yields 51.9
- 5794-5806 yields 12.8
